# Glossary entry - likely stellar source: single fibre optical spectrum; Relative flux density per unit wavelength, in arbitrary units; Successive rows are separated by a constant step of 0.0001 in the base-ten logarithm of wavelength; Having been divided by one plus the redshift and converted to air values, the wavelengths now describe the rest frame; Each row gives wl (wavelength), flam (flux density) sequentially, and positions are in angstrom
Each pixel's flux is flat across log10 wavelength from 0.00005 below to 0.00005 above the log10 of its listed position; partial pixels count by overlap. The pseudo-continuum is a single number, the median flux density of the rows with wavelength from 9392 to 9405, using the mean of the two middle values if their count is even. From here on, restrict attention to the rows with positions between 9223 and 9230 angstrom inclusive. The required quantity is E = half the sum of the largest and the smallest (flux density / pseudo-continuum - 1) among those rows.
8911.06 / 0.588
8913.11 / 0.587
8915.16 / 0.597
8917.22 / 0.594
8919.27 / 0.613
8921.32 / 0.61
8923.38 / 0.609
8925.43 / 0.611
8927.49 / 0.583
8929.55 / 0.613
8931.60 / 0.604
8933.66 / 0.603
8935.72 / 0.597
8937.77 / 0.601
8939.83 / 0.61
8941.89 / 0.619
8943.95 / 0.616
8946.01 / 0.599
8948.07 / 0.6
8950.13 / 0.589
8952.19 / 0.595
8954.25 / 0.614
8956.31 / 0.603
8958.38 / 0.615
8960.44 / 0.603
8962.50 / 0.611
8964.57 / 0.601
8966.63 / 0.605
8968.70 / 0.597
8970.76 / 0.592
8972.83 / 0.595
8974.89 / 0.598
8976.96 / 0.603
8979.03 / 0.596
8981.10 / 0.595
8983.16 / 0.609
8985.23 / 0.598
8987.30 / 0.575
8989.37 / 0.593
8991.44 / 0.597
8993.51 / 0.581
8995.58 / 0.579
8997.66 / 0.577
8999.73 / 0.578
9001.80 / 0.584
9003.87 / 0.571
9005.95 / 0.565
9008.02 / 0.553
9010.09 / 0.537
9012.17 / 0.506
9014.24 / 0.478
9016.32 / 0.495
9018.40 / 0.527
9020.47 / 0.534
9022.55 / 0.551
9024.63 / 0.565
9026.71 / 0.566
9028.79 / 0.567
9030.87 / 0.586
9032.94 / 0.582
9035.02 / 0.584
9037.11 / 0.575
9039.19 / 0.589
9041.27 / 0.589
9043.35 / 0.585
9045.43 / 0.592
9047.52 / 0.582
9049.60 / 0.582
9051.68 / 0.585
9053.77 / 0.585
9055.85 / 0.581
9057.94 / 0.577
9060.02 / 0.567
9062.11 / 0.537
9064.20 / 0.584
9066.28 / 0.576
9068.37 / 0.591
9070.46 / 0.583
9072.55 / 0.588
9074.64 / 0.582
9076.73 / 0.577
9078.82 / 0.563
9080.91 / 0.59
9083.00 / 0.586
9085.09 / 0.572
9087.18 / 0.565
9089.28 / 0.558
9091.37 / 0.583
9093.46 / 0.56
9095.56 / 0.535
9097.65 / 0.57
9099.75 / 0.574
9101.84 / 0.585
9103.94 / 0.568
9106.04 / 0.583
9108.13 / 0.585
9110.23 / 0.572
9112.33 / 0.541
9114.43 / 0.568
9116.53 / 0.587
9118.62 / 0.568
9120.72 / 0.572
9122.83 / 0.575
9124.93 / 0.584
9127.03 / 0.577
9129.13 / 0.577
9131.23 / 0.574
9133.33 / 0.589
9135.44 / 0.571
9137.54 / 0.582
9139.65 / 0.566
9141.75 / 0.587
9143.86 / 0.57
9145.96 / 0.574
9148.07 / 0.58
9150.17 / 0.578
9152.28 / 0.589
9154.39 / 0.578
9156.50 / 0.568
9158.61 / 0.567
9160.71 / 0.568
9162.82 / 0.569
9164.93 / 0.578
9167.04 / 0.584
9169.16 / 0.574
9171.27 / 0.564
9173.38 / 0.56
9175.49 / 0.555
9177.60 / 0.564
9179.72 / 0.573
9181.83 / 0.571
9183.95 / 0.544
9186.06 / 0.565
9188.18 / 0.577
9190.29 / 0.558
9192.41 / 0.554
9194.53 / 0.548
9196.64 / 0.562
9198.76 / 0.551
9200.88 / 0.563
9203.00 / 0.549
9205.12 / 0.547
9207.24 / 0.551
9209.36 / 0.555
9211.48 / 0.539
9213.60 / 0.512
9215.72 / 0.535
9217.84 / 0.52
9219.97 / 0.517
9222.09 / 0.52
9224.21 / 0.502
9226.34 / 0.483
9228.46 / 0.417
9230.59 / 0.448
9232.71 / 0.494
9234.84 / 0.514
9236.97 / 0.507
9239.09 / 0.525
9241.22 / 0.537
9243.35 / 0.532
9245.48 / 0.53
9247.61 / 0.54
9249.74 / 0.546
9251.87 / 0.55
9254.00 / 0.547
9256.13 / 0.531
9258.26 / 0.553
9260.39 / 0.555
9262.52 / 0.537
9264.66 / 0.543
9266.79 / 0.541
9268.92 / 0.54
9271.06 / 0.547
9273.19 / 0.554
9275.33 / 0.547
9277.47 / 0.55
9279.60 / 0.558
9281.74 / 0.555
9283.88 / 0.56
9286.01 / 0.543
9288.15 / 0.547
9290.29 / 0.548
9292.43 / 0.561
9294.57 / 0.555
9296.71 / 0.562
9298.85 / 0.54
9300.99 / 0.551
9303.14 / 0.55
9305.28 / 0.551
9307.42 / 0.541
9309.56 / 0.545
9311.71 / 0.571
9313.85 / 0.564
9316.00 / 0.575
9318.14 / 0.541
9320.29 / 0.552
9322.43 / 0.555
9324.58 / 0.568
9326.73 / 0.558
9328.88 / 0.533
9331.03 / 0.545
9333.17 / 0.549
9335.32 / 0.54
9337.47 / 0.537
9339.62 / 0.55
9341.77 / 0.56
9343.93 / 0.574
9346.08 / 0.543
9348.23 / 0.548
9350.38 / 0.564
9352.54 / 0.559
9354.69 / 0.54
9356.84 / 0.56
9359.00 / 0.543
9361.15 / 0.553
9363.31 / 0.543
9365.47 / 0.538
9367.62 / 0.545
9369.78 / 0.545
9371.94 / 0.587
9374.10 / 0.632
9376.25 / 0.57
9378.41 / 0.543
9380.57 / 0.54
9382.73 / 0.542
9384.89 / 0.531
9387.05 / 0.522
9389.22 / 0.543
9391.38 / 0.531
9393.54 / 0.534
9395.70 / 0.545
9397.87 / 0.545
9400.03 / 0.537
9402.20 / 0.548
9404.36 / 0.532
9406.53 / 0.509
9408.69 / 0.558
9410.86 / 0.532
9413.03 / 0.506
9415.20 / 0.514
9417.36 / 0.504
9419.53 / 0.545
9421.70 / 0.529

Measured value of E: -0.15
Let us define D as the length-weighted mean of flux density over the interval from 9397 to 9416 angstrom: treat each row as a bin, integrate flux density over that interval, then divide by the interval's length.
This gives 0.531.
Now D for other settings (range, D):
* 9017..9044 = 0.568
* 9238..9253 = 0.537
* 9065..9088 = 0.580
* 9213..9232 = 0.495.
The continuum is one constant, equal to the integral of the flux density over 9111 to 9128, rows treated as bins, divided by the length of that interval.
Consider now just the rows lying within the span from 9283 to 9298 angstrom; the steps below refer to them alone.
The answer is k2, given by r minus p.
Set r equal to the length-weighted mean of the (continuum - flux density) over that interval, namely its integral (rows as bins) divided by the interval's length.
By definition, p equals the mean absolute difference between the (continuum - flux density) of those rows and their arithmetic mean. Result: 0.01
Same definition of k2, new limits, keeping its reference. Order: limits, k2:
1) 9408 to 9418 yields 0.03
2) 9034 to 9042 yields -0.02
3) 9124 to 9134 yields -0.01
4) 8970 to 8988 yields -0.03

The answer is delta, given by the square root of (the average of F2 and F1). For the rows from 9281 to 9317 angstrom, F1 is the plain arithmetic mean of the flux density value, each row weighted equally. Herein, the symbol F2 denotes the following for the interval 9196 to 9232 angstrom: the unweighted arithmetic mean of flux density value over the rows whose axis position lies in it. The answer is 0.733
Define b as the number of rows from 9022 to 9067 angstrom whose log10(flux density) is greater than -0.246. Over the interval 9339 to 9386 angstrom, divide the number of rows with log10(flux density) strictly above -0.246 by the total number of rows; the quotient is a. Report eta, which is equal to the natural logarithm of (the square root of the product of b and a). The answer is 0.53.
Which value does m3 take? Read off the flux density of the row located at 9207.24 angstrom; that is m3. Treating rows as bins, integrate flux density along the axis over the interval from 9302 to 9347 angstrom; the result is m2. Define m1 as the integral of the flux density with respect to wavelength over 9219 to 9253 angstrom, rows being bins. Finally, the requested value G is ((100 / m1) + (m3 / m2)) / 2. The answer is 2.9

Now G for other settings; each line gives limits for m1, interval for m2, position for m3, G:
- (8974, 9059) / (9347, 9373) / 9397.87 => 1.0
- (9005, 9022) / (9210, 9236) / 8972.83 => 5.6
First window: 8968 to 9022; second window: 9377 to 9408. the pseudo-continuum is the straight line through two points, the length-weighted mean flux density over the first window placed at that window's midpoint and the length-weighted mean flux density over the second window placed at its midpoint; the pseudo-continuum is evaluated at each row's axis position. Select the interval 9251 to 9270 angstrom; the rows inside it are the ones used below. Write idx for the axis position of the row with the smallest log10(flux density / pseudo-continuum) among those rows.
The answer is 9256.13 angstrom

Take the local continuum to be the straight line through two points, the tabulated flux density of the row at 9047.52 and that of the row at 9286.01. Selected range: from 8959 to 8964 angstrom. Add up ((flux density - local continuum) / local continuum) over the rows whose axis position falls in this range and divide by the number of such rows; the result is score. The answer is 0.018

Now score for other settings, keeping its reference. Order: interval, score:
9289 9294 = 0.023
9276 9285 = 0.022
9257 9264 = 0.002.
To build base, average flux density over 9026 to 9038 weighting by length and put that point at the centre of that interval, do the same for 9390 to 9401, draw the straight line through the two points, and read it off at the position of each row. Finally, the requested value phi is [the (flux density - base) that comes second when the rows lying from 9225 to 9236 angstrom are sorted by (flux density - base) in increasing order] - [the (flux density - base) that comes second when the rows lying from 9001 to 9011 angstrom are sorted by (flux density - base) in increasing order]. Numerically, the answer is -0.082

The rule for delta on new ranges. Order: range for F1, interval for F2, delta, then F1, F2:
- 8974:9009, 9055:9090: 0.762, 0.585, 0.575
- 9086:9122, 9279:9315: 0.749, 0.569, 0.553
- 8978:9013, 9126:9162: 0.759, 0.576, 0.576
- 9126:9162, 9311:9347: 0.752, 0.576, 0.554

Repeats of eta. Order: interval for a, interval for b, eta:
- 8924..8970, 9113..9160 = 1.50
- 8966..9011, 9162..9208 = 0.90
